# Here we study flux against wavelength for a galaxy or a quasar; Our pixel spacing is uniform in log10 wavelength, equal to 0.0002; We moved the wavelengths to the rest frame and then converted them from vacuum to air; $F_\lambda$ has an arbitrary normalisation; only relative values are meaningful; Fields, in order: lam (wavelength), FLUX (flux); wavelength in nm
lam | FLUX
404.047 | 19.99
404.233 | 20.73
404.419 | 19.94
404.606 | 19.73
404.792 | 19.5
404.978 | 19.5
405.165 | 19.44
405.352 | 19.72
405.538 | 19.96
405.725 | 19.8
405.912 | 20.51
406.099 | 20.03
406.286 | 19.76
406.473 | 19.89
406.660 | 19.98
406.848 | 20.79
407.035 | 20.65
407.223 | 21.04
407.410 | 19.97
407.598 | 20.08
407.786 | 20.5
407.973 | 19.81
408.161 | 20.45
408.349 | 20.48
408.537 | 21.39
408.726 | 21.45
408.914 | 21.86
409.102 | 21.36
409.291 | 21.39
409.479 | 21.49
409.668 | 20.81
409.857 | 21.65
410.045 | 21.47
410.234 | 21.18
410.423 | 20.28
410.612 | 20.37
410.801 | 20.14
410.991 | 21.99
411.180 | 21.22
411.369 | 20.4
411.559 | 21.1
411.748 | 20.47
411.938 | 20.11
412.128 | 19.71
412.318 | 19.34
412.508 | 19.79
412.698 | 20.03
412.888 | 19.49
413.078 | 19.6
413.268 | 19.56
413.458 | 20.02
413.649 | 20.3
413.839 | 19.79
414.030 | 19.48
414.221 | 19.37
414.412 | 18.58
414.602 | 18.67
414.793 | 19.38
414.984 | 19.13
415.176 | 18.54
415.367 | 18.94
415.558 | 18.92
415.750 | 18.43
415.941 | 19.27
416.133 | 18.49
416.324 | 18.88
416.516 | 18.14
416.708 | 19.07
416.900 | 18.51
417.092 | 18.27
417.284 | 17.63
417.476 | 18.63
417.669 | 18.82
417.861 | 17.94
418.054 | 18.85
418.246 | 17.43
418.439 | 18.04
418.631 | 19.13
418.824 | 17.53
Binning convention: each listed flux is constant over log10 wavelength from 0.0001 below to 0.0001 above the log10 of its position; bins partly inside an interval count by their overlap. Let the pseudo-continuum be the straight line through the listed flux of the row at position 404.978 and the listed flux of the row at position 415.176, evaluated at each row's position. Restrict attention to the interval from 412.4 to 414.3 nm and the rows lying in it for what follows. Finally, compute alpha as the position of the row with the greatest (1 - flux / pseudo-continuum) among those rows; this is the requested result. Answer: 412.888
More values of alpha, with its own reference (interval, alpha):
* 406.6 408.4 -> 407.973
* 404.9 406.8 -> 405.165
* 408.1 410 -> 408.161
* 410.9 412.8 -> 412.318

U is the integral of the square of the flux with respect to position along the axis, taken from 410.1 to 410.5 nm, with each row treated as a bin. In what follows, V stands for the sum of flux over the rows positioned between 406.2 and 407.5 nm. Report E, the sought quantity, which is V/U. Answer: 0.82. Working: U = 173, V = 142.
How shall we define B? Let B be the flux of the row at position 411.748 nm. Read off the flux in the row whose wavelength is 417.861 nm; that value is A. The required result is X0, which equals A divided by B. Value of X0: 0.88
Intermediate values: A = 17.94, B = 20.47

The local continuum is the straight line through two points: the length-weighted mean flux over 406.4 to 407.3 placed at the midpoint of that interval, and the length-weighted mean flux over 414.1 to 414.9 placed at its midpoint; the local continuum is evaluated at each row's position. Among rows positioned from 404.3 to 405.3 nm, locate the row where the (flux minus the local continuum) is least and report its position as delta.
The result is 404.792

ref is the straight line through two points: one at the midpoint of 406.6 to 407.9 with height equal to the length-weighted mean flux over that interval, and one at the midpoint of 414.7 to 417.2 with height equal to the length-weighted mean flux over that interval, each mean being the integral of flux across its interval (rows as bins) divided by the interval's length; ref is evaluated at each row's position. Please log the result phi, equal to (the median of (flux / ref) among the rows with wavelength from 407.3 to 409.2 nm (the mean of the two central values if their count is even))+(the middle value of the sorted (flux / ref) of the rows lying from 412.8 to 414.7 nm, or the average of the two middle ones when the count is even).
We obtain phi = 2.03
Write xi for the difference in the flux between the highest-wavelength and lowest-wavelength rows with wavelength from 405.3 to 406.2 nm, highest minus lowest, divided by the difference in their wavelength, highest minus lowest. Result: 0.4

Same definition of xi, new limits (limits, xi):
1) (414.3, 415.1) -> 1.0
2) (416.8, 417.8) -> 0.4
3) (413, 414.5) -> -0.8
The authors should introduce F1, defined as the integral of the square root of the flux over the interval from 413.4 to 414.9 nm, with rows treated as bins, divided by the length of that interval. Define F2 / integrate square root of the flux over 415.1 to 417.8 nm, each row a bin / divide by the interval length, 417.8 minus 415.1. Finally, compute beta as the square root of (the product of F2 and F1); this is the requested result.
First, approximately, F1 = 4.41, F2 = 4.31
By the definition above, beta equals 4.36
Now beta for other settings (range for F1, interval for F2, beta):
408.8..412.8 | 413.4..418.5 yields 4.44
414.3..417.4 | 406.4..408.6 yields 4.42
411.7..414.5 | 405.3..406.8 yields 4.45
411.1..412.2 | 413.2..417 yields 4.45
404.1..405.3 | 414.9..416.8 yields 4.39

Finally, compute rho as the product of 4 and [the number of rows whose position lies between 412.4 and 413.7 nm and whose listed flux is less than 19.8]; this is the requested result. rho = 16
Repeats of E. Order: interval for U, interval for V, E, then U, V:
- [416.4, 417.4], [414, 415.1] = 0.34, 337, 115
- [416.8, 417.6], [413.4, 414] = 0.22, 267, 60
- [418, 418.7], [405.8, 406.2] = 0.17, 235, 41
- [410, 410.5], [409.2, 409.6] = 0.20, 220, 43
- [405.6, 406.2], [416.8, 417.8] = 0.38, 242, 92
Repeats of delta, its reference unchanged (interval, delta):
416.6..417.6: 417.284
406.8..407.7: 407.410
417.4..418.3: 418.246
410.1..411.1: 410.801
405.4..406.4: 405.725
